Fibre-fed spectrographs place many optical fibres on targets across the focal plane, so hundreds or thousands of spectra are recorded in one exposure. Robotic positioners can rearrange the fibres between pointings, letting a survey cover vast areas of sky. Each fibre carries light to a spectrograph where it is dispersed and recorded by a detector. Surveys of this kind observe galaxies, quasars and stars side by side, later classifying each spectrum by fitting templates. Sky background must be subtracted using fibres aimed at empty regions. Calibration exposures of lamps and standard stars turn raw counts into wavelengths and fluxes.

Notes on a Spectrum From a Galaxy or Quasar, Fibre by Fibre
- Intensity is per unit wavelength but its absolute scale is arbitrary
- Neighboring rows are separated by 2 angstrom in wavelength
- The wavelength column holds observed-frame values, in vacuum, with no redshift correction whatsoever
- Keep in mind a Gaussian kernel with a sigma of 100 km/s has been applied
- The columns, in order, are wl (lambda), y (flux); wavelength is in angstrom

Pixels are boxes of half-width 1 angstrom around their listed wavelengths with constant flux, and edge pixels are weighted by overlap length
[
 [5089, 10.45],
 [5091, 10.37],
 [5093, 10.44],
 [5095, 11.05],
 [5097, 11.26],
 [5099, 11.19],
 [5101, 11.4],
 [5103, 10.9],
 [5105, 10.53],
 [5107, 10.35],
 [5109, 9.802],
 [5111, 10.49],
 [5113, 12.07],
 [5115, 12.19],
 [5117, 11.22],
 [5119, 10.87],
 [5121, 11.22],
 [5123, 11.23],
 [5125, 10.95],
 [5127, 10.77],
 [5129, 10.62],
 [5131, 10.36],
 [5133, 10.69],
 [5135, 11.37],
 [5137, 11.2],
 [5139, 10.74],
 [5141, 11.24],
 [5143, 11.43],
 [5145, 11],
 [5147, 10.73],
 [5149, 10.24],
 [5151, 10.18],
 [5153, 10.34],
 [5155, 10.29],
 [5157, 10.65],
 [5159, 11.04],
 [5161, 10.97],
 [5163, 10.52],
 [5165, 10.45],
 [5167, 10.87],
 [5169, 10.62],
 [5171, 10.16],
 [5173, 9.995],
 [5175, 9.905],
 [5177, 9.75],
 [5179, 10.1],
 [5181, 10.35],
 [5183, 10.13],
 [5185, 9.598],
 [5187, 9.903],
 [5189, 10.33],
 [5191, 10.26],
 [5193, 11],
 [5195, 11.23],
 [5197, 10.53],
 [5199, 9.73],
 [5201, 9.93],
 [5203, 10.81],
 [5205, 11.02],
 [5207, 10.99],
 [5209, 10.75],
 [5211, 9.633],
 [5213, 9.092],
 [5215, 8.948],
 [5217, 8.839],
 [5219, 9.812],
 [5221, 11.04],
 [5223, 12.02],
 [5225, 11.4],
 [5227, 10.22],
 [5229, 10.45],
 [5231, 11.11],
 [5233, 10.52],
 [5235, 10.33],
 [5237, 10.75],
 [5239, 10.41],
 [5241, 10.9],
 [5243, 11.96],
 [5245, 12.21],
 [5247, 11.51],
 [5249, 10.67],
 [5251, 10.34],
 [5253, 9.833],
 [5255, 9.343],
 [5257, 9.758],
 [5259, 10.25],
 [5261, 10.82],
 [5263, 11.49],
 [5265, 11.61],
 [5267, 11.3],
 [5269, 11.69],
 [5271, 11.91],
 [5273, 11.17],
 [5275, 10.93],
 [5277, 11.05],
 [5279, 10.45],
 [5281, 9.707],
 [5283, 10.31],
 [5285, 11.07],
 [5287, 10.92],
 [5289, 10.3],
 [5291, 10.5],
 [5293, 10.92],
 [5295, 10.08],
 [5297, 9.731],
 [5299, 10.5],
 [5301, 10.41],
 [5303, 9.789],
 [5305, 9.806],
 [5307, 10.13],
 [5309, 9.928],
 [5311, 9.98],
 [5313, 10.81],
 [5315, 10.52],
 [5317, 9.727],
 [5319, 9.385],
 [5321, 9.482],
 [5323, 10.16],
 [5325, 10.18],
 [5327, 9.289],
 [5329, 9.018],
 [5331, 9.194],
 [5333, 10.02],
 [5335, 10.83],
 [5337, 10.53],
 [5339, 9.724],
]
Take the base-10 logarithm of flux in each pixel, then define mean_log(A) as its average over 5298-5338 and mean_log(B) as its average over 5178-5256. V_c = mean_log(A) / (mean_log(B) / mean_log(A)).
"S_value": 0.979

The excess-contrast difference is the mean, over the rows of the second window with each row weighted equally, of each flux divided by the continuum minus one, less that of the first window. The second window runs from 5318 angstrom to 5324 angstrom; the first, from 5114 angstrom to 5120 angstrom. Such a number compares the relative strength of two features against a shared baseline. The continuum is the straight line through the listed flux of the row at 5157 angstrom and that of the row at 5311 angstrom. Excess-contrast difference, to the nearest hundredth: -0.08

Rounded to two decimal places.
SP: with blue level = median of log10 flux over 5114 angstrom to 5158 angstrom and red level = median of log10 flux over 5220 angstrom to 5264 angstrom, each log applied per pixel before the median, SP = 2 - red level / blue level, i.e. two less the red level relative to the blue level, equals 1.00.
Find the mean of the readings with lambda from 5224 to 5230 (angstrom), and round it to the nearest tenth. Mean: 10.7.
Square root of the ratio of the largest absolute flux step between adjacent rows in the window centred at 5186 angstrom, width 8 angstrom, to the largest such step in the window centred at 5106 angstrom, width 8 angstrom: 0.99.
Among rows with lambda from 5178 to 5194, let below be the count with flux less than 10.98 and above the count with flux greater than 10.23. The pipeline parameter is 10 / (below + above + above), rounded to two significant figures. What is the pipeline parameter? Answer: 0.67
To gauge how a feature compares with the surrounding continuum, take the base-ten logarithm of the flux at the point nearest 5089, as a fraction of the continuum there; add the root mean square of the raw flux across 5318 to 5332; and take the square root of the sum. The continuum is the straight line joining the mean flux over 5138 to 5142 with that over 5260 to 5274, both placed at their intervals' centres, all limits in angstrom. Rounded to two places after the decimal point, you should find 3.09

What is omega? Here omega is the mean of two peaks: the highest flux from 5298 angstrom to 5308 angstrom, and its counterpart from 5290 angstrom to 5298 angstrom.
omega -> 10.7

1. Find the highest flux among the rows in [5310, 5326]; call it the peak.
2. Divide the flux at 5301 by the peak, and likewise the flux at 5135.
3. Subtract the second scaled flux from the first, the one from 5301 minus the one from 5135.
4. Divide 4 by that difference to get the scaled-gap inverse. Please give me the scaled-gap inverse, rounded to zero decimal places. -45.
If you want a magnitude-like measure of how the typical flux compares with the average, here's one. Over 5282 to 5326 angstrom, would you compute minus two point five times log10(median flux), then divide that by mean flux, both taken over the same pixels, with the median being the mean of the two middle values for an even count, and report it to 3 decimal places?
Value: -0.247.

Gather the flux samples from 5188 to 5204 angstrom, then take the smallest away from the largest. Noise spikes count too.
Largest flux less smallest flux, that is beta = 1.5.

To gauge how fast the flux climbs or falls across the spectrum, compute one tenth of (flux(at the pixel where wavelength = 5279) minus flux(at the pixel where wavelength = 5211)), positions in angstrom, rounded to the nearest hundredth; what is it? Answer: 0.08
